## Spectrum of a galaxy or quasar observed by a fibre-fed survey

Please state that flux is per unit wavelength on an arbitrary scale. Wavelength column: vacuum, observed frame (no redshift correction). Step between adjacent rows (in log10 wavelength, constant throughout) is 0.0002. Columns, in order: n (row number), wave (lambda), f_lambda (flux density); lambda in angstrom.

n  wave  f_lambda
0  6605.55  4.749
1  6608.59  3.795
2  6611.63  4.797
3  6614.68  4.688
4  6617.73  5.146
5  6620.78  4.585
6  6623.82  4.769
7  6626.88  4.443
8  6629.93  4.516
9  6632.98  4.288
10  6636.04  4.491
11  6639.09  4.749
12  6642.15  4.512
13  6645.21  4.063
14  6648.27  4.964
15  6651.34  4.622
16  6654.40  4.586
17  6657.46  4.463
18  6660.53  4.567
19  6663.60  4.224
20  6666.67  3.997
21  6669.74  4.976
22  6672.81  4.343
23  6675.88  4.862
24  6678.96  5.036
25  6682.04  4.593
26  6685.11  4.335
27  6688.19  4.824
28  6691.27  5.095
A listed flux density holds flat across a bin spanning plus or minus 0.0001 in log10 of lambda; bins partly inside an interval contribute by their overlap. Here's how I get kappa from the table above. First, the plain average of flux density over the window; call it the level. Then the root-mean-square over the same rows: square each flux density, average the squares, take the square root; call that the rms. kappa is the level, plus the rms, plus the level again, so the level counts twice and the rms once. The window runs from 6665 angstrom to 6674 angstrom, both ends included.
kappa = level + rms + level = 13.3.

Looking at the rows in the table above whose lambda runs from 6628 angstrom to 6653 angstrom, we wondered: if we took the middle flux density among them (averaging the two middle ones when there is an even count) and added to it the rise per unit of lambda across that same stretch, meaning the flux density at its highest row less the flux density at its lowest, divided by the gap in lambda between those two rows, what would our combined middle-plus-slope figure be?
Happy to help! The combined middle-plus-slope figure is 4.52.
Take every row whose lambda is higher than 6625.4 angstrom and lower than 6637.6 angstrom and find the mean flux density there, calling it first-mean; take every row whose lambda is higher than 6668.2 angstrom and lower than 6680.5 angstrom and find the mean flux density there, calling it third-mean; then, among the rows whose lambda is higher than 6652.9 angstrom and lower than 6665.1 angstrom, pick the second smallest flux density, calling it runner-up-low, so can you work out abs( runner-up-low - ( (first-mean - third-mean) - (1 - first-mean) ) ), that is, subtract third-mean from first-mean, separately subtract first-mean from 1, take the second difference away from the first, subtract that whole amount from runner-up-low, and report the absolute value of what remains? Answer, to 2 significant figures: 1.4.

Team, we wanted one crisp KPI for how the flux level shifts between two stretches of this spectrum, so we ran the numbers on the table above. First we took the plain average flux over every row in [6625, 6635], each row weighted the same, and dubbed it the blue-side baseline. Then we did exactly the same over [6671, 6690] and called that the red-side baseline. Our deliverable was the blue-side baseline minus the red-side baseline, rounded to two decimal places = -0.25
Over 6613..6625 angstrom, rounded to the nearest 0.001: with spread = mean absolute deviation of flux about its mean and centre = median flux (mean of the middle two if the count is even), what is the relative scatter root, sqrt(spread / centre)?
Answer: 0.192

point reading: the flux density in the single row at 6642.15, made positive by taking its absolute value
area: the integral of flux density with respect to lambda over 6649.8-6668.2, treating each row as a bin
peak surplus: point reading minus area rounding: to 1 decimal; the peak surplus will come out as -76.6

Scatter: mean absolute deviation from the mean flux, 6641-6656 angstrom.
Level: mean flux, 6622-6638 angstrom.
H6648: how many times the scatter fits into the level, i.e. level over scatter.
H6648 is 21.5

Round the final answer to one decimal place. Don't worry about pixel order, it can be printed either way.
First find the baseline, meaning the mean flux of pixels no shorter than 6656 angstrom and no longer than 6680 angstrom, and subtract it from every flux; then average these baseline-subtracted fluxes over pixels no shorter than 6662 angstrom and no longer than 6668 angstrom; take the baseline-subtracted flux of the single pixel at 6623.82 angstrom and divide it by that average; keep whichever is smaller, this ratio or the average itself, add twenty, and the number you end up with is 19.5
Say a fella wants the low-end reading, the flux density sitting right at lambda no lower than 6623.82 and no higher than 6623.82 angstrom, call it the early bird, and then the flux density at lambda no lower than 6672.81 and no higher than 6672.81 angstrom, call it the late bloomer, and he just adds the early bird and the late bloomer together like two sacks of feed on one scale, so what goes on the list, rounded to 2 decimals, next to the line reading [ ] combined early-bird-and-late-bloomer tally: 9.11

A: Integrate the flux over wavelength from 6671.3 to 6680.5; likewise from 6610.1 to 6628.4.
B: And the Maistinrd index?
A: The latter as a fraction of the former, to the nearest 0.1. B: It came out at 2.0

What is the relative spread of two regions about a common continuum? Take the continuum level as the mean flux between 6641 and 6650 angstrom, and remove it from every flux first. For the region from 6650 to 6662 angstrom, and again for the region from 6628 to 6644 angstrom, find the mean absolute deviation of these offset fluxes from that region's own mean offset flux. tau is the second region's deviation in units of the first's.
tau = 2.02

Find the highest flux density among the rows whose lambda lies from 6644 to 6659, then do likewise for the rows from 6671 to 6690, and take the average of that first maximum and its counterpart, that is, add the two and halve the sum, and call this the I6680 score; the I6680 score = 5.00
